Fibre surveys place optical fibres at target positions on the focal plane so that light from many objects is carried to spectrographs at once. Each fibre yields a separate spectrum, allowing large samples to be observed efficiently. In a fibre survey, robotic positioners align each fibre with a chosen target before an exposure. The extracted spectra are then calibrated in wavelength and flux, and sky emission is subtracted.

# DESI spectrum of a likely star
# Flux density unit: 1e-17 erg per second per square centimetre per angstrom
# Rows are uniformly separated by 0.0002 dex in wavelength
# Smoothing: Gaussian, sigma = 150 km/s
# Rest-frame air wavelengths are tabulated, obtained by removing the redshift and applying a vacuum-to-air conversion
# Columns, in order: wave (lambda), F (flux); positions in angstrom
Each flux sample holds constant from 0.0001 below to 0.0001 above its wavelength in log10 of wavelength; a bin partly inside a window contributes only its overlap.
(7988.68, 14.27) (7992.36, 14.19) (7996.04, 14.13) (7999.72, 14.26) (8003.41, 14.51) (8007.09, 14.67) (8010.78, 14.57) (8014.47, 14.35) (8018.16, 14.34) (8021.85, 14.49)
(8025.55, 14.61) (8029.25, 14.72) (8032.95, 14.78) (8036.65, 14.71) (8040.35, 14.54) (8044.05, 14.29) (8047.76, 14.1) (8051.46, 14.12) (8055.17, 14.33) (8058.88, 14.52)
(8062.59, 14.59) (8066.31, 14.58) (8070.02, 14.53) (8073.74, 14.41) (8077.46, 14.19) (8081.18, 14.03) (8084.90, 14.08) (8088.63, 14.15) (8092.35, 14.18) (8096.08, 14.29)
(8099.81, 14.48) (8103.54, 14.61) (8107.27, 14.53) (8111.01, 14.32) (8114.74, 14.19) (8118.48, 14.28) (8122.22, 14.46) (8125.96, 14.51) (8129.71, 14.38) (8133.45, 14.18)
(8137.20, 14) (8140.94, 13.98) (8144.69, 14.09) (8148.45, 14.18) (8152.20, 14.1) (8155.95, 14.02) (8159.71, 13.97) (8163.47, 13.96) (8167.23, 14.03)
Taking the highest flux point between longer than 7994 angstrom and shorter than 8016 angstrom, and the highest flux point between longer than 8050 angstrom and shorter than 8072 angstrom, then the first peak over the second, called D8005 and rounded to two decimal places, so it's 1.01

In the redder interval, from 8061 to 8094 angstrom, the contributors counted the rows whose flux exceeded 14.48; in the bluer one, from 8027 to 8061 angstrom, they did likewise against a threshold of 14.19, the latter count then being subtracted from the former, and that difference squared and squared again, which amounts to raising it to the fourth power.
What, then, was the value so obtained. 256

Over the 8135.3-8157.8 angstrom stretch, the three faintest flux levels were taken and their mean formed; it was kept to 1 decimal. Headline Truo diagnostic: 14.0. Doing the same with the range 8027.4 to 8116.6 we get 14.1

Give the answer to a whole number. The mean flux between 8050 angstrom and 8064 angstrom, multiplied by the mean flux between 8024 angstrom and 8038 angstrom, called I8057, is 212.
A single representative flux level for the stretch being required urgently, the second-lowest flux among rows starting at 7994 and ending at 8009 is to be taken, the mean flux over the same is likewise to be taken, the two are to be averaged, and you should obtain 14.3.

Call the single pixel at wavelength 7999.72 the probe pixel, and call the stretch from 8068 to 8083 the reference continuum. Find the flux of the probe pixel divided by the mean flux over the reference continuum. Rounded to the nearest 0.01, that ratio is 1.00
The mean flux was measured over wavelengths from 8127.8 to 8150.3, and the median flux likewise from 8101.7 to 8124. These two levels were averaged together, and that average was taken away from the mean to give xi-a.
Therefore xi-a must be -0.13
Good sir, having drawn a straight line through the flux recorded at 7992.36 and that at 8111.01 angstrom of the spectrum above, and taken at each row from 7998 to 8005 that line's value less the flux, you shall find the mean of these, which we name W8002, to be -0.18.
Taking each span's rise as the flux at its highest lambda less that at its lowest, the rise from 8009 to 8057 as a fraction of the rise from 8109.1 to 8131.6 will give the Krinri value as -4.0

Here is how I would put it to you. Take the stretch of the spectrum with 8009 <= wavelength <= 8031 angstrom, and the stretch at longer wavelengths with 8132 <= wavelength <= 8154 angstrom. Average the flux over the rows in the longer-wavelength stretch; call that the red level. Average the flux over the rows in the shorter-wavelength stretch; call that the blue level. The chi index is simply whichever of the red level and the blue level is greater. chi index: 14.5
